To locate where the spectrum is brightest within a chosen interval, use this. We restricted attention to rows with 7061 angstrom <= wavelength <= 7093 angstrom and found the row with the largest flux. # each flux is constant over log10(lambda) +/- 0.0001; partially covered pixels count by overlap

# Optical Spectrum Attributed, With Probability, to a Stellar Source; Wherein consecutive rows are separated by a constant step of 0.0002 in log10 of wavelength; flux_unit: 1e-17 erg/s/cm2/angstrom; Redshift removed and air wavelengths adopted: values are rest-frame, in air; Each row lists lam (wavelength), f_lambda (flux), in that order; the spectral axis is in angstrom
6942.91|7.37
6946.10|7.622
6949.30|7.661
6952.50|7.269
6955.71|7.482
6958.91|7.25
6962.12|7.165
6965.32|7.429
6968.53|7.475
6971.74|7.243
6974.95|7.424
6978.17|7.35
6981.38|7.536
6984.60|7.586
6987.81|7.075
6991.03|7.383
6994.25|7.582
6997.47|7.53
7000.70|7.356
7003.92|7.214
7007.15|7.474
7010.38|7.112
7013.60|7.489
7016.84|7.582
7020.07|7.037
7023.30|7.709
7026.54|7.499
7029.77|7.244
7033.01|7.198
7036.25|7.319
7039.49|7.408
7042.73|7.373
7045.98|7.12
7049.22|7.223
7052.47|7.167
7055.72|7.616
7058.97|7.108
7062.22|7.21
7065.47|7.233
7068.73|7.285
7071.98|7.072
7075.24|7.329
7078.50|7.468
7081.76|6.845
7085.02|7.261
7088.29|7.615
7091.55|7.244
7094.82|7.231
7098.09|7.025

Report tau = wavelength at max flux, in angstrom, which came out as 7088.29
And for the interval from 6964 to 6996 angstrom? 6984.60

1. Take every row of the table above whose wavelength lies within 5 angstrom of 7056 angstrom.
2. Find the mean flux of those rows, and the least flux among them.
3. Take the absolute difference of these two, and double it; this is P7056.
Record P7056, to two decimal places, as 0.38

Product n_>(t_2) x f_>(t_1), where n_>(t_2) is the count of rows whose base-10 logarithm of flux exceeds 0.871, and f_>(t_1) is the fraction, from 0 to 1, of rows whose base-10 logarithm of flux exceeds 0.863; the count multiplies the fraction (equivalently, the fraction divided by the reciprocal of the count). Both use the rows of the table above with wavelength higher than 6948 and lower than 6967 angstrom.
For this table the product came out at 1.0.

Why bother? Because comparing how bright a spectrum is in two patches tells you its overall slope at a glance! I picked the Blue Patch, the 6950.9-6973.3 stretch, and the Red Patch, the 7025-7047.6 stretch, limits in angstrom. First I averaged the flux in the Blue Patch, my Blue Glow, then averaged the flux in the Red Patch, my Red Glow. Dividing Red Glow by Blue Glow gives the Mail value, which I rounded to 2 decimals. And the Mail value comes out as 1.00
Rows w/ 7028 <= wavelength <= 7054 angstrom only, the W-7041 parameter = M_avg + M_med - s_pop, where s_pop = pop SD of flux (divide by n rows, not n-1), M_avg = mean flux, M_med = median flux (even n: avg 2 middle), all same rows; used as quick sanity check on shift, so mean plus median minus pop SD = 14.4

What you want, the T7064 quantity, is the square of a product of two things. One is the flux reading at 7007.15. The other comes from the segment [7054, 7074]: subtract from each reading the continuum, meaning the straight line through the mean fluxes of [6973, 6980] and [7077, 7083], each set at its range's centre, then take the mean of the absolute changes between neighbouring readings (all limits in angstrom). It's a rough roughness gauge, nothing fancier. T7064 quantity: 1.8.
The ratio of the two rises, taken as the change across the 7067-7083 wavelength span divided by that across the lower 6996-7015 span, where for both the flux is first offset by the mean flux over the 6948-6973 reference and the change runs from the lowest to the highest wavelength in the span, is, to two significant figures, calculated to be 11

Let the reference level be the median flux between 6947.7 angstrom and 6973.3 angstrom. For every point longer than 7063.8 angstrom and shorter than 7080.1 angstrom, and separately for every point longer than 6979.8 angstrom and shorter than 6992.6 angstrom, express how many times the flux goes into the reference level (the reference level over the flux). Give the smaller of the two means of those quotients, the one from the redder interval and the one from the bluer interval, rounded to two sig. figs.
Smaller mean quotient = 0.99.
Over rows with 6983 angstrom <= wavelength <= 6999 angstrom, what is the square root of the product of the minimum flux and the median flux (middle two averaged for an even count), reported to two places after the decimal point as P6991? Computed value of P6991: 7.30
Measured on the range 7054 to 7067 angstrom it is 7.16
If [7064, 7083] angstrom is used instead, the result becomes 7.05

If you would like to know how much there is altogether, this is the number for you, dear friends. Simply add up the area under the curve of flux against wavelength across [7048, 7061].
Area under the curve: 94.6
